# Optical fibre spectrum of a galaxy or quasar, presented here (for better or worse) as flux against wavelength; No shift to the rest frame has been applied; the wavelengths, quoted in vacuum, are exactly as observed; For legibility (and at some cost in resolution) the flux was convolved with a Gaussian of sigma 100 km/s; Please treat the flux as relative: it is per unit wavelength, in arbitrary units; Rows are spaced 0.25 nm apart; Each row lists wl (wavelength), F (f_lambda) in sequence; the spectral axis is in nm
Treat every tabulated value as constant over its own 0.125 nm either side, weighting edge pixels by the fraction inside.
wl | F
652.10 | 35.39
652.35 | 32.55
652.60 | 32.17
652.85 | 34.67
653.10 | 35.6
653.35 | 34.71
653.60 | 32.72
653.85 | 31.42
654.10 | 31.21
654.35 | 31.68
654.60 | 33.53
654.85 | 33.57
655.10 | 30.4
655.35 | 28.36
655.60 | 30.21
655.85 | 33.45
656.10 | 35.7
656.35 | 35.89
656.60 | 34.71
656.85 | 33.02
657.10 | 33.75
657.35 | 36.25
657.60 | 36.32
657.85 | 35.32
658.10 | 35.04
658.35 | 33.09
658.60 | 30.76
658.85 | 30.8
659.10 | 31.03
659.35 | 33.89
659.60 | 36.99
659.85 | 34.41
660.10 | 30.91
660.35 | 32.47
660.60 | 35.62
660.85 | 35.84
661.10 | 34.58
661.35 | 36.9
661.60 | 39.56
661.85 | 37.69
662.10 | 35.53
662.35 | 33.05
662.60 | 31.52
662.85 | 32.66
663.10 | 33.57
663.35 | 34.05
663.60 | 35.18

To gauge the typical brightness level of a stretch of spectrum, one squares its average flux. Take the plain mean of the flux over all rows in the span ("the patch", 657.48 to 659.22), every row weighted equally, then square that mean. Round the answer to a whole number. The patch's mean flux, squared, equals 1102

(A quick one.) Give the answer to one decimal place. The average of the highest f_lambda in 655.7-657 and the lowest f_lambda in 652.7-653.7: 34.3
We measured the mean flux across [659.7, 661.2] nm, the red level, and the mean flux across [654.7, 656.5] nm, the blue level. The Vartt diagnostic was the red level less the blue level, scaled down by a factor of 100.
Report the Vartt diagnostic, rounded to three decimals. 0.015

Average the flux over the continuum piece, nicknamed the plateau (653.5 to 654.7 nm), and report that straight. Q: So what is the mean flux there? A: 32.1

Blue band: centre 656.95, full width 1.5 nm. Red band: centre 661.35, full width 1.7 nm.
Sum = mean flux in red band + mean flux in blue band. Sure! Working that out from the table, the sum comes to 71.5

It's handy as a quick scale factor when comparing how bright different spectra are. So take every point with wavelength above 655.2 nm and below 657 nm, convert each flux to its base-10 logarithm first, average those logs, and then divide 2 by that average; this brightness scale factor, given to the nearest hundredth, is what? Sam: 1.32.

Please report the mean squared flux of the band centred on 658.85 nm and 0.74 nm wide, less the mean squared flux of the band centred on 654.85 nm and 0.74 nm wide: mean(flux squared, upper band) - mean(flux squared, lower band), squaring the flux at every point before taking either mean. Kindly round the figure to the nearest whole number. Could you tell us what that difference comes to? -106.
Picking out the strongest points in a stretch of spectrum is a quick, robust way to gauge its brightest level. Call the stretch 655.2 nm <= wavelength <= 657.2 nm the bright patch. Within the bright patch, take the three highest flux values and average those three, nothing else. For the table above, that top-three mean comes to 35.4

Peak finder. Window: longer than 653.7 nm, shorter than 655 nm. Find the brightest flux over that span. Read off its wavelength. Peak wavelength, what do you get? 654.85 nm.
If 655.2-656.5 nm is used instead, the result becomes 656.35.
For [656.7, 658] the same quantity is 657.60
